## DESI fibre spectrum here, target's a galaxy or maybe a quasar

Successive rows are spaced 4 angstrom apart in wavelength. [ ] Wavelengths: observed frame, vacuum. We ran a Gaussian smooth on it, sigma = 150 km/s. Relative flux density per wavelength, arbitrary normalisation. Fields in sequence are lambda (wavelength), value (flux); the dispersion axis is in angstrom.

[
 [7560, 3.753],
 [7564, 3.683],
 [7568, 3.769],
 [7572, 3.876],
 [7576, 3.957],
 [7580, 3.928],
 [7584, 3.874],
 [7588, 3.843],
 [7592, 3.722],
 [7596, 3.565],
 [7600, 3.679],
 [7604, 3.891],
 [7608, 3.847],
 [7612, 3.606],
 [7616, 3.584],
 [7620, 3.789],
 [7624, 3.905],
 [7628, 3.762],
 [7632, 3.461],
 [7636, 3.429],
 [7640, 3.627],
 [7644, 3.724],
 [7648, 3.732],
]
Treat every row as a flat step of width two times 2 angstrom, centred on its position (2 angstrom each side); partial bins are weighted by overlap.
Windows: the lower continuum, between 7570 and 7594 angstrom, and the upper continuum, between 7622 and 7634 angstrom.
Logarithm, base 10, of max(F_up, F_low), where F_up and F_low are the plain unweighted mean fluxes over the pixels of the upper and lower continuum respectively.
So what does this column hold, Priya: 0.587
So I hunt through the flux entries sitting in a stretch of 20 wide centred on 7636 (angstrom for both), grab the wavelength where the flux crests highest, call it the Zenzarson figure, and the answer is 7628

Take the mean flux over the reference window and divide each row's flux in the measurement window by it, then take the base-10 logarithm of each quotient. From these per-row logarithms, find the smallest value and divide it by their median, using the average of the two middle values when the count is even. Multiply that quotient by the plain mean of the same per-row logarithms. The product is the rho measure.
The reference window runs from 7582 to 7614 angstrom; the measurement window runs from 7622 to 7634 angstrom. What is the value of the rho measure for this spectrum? 0.201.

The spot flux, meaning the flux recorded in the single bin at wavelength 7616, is 3.584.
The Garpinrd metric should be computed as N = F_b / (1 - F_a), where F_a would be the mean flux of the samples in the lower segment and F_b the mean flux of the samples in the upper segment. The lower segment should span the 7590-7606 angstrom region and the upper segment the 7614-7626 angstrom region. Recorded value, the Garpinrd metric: -1.39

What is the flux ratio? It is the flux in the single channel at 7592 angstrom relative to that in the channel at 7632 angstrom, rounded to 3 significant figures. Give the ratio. 1.08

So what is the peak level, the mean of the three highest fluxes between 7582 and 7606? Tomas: 3.87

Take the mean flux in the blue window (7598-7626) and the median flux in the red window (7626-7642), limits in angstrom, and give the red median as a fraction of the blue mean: 0.943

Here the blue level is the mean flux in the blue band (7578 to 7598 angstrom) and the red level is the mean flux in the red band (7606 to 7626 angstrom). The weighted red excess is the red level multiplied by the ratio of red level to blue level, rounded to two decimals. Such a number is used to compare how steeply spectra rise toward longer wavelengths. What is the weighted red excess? 3.71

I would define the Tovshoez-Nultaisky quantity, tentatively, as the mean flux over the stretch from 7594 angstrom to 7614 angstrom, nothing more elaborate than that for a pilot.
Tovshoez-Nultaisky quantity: 3.72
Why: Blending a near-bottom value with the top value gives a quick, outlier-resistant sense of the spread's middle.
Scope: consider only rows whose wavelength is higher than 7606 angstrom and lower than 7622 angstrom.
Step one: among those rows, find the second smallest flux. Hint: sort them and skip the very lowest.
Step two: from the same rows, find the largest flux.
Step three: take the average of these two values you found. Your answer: 3.73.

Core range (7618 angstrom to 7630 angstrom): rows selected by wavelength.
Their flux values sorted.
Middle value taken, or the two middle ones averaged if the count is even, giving 3.79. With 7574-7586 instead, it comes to 3.93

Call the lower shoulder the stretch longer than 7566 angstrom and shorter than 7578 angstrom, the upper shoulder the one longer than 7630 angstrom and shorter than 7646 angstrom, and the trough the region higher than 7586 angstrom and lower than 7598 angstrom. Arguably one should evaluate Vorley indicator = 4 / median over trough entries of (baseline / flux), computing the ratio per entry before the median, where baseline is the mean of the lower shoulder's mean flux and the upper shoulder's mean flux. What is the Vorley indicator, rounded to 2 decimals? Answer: 4.01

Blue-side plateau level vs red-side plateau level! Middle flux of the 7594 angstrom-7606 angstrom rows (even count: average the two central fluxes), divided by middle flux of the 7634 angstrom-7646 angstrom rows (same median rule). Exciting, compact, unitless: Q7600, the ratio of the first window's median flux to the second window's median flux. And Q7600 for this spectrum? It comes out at 1.01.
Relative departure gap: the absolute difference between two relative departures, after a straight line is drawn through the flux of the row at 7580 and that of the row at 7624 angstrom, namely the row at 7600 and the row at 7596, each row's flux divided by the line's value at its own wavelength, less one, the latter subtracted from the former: 0.030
